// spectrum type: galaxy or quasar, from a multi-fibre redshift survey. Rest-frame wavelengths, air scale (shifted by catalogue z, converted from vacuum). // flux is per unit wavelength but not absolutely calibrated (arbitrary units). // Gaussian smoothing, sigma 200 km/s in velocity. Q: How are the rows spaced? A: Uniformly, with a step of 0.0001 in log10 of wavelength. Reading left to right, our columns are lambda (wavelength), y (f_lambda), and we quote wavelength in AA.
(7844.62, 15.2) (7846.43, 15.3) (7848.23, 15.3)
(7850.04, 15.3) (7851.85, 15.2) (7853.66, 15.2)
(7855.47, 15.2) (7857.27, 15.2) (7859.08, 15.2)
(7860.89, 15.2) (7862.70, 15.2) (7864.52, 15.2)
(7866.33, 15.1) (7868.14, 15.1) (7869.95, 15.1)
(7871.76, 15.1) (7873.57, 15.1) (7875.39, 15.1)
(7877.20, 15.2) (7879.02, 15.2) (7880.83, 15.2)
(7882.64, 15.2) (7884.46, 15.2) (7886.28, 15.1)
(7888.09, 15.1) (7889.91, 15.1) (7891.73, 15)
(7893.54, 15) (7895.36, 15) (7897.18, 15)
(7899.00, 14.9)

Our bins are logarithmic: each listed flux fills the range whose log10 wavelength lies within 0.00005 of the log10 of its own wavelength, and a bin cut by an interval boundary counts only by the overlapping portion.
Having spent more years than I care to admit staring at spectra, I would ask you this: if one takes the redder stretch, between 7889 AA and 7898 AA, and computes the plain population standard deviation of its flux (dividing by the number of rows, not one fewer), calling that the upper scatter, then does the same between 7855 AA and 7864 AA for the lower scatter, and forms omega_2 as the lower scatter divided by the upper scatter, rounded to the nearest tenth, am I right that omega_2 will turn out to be 0.0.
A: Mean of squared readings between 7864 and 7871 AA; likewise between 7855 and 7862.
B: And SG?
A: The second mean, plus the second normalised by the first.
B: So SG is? 232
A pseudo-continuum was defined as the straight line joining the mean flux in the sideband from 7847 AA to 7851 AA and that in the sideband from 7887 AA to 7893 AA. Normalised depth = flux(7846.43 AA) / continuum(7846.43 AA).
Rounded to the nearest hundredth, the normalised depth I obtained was 1.00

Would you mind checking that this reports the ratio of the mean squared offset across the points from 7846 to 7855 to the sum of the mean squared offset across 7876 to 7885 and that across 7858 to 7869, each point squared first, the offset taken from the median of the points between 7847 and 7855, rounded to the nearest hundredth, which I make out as 0.21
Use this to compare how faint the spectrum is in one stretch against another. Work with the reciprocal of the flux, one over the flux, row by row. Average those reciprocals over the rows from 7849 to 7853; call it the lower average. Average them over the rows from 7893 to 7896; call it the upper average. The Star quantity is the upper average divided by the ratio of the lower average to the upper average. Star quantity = 0.0678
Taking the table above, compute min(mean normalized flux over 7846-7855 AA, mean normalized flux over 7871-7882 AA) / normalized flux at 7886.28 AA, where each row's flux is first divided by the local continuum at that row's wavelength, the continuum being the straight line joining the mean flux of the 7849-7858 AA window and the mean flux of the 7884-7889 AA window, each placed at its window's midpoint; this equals 1.00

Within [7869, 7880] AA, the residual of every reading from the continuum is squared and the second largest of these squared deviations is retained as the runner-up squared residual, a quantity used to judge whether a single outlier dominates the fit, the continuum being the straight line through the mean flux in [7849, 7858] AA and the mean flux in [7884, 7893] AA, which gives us 0.0040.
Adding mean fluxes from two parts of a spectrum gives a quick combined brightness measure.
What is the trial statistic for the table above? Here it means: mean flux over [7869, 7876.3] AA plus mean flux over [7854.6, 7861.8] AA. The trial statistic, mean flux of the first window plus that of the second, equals 30.3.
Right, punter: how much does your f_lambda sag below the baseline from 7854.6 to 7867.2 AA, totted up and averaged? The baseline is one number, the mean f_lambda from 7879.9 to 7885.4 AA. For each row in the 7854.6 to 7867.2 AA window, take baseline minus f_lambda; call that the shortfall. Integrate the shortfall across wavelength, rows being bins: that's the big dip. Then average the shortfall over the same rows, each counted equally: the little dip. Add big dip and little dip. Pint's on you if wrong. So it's 0.2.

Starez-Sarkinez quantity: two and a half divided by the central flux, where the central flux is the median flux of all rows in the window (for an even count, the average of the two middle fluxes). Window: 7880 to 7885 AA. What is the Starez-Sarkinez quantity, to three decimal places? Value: 0.164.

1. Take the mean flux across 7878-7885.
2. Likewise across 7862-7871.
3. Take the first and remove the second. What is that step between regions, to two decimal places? 0.06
